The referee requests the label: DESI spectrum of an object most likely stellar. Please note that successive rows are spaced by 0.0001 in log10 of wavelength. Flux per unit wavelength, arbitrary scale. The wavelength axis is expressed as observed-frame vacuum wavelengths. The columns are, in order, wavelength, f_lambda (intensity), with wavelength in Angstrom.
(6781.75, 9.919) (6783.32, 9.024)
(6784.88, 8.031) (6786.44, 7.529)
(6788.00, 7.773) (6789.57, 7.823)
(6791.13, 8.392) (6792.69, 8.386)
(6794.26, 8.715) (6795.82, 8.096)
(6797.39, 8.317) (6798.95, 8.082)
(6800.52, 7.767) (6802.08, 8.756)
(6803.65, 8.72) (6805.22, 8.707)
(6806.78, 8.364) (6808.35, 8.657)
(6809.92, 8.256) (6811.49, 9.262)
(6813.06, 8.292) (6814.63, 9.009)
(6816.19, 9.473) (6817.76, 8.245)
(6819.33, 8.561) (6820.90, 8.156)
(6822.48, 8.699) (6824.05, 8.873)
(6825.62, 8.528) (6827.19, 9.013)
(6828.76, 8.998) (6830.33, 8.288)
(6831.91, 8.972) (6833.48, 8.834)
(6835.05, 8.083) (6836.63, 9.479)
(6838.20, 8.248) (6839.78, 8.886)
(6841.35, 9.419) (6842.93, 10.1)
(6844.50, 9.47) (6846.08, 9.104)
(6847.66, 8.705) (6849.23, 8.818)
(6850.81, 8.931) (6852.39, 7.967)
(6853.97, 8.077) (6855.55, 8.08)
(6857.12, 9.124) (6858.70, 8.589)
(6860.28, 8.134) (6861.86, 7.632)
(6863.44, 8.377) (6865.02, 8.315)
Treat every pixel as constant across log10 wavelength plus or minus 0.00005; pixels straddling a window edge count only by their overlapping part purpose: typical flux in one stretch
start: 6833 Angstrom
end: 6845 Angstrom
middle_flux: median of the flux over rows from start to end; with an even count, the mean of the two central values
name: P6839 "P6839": 9.15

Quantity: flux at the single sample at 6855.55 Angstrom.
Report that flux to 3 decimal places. 8.080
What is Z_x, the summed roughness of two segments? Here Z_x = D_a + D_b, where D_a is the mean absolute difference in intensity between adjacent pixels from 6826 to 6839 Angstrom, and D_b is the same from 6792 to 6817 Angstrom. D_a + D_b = 1.17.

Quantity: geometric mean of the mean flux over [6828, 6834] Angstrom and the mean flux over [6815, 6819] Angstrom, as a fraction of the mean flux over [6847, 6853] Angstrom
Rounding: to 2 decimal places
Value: 1.02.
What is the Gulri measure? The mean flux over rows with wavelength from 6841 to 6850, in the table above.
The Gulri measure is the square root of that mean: 3.04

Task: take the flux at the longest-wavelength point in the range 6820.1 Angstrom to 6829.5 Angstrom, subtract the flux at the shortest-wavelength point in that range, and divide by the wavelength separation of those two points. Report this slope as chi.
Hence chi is 0.11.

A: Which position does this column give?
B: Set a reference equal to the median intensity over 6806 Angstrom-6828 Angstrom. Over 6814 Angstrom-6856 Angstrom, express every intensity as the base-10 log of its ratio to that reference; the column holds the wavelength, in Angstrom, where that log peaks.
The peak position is 6842.93 Angstrom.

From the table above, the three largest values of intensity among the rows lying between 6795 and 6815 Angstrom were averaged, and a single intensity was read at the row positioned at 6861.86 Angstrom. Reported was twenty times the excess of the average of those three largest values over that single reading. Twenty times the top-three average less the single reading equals 28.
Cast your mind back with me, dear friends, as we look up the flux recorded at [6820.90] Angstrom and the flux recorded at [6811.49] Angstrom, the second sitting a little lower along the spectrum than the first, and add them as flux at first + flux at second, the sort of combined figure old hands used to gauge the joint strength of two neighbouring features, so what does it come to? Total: 17.4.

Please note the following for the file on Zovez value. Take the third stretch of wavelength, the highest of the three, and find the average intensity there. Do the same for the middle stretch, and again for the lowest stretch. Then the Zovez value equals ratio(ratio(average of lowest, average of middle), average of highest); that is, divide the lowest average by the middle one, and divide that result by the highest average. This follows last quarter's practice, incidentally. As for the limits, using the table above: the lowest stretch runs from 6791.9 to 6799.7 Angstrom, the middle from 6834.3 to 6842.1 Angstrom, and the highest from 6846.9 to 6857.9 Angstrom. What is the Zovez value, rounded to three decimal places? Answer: 0.111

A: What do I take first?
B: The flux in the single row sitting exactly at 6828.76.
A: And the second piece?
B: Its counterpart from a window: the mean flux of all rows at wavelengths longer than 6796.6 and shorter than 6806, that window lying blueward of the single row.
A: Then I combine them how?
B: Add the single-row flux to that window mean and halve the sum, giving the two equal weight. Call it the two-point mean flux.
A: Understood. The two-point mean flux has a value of 8.69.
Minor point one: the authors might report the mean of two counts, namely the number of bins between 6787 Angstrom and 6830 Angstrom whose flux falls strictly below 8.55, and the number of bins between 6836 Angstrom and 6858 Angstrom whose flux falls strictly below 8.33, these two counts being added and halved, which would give 9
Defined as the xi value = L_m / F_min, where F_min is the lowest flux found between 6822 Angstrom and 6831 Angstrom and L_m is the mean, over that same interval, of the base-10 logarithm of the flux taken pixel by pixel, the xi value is 0.114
